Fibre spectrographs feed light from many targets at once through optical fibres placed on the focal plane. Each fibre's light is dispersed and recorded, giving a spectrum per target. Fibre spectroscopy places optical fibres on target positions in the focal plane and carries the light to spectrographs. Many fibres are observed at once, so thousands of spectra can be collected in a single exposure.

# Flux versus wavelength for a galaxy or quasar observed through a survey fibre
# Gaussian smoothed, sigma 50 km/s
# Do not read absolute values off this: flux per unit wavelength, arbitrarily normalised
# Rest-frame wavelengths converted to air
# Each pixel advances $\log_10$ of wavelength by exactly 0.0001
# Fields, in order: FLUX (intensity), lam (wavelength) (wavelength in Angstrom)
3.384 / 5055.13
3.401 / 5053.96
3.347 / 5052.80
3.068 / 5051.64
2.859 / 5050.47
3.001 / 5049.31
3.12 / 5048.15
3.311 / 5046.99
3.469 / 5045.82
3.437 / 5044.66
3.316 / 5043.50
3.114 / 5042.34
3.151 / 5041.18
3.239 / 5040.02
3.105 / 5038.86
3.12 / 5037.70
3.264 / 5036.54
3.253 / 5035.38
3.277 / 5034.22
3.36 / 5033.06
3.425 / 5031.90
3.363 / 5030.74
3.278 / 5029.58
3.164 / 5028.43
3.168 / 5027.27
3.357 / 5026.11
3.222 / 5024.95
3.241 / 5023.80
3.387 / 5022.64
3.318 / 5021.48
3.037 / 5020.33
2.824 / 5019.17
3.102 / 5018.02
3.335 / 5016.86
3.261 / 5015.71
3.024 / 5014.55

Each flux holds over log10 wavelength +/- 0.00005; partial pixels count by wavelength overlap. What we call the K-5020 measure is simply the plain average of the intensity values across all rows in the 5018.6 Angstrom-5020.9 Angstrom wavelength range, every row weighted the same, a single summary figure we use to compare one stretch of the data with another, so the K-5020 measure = 2.9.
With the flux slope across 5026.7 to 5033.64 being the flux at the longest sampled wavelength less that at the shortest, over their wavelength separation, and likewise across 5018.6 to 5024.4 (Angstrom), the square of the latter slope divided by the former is 0.24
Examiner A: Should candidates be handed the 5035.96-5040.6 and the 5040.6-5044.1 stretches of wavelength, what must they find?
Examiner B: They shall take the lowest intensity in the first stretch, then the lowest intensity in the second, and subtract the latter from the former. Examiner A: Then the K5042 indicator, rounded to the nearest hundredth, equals -0.01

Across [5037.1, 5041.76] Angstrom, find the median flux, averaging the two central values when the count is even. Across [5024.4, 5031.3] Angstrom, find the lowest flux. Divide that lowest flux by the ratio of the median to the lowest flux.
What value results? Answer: 3.19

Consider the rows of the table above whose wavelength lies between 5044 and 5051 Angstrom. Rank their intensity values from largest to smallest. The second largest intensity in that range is 3.437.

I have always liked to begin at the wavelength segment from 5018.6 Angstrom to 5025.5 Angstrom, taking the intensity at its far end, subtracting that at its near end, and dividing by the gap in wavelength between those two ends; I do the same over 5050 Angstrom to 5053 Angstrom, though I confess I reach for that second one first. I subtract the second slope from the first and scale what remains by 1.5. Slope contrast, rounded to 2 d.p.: -0.21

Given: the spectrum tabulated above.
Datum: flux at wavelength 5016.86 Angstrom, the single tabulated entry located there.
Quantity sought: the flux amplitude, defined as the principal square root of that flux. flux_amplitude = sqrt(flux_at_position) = 1.83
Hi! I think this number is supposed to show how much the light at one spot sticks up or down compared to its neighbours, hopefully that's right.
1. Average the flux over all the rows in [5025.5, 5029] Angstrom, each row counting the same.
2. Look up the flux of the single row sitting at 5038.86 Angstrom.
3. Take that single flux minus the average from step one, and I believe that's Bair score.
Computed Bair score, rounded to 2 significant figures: -0.12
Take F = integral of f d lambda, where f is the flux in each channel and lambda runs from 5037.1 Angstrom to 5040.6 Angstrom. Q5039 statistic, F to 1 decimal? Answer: 11.0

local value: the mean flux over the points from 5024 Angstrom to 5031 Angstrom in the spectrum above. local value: 3.26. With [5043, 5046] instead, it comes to 3.41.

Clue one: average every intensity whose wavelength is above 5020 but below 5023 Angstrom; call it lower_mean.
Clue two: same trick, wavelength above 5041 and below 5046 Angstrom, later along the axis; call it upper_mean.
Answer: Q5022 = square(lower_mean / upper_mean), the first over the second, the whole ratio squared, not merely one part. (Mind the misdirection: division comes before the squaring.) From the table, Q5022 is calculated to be 0.97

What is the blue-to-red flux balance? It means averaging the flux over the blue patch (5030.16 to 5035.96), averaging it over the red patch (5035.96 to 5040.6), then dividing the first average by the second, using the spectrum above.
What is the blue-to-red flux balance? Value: 1.05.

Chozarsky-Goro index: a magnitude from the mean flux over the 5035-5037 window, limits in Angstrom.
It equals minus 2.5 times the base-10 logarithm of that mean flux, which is -1.28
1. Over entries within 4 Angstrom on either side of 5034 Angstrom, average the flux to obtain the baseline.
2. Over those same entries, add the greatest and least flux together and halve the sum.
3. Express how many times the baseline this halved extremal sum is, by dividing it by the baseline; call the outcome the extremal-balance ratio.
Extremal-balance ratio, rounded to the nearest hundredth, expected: 0.99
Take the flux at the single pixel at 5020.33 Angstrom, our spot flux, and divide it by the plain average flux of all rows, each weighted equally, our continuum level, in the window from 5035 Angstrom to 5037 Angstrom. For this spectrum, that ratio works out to 0.93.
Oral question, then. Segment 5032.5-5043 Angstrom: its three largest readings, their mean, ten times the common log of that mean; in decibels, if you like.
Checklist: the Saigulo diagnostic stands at 5.19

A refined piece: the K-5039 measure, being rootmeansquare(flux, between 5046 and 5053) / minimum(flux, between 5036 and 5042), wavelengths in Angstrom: 1.01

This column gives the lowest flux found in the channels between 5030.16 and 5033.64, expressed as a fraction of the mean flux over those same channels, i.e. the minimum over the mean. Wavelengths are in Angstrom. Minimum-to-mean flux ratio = 0.99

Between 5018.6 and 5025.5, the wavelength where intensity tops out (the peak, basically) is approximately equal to 5022.64 Angstrom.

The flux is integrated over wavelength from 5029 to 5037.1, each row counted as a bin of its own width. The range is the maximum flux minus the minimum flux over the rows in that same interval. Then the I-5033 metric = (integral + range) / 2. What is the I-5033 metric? 13.5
